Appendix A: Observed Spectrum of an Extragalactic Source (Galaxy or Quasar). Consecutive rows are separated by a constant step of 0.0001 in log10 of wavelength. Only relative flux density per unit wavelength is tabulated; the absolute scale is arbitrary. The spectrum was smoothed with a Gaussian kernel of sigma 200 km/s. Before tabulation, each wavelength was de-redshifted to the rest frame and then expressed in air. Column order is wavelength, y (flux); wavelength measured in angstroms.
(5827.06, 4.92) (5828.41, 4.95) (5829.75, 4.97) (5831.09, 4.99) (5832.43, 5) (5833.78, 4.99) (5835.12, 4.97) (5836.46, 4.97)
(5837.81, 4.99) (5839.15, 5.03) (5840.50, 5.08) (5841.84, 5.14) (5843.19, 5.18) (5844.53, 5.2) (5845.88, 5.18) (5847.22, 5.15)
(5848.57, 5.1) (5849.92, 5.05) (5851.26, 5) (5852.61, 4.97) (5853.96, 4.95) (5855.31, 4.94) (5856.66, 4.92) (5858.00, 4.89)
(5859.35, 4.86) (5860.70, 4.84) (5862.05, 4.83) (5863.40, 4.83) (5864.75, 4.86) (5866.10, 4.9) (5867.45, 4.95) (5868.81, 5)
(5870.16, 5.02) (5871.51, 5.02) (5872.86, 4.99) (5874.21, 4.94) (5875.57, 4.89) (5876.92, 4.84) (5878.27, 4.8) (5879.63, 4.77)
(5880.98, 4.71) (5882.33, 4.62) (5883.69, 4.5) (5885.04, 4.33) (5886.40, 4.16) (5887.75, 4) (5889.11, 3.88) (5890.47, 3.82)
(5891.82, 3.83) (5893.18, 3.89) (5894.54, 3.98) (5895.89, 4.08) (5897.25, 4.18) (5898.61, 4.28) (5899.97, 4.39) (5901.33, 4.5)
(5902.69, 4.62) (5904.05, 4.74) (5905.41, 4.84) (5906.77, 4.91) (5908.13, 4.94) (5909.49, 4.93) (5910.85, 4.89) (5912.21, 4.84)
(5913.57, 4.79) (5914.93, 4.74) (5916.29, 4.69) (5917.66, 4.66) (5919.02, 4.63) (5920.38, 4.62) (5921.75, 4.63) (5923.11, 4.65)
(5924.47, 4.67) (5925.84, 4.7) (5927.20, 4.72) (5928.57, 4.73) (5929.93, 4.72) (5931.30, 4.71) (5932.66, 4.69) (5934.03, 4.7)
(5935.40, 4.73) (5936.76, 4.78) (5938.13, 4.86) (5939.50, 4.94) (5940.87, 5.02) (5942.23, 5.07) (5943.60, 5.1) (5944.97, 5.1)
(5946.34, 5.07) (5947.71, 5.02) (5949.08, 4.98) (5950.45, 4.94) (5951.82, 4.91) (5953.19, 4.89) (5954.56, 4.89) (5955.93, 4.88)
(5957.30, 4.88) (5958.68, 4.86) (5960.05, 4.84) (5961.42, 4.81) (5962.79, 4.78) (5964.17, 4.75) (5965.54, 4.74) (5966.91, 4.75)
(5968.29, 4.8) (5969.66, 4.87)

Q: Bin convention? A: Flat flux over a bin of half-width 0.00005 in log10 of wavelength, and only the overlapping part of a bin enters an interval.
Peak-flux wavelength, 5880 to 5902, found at 5880.98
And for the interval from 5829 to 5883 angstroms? 5844.53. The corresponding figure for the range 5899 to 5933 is 5908.13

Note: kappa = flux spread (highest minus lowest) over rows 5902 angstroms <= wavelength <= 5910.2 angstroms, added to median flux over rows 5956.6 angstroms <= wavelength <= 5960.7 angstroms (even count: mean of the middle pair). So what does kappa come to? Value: 5.18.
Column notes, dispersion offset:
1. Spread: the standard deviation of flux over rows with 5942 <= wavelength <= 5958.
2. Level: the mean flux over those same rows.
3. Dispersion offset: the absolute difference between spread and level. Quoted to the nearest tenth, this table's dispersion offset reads 4.9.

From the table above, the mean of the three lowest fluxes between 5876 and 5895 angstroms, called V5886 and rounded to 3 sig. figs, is 3.84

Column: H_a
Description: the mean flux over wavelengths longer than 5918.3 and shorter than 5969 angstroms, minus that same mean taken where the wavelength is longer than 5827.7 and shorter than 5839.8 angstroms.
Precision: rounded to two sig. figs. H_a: -0.16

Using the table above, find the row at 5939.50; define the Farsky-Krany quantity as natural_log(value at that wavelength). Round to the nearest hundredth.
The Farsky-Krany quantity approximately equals 1.60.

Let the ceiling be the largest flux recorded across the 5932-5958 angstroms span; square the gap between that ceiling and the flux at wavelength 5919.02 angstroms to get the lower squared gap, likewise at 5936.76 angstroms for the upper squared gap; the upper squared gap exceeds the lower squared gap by -0.12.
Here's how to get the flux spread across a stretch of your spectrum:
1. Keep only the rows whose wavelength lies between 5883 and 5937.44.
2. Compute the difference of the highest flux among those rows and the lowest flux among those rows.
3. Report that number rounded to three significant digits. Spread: 1.12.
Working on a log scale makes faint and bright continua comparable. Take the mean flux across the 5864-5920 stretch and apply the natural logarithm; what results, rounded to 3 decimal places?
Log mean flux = 1.525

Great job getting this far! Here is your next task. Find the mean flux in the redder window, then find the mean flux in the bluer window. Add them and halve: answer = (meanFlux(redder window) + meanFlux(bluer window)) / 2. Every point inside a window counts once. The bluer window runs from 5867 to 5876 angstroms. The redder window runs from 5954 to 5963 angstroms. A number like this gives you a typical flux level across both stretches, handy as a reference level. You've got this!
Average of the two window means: 4.91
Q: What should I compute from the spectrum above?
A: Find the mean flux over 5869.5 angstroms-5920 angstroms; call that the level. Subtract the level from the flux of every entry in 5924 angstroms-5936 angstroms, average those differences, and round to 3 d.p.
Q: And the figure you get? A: 0.150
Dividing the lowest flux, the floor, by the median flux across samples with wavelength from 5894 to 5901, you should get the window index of 0.952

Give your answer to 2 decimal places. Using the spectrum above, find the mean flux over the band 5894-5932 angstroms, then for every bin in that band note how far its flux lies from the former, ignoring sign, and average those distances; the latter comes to 0.17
